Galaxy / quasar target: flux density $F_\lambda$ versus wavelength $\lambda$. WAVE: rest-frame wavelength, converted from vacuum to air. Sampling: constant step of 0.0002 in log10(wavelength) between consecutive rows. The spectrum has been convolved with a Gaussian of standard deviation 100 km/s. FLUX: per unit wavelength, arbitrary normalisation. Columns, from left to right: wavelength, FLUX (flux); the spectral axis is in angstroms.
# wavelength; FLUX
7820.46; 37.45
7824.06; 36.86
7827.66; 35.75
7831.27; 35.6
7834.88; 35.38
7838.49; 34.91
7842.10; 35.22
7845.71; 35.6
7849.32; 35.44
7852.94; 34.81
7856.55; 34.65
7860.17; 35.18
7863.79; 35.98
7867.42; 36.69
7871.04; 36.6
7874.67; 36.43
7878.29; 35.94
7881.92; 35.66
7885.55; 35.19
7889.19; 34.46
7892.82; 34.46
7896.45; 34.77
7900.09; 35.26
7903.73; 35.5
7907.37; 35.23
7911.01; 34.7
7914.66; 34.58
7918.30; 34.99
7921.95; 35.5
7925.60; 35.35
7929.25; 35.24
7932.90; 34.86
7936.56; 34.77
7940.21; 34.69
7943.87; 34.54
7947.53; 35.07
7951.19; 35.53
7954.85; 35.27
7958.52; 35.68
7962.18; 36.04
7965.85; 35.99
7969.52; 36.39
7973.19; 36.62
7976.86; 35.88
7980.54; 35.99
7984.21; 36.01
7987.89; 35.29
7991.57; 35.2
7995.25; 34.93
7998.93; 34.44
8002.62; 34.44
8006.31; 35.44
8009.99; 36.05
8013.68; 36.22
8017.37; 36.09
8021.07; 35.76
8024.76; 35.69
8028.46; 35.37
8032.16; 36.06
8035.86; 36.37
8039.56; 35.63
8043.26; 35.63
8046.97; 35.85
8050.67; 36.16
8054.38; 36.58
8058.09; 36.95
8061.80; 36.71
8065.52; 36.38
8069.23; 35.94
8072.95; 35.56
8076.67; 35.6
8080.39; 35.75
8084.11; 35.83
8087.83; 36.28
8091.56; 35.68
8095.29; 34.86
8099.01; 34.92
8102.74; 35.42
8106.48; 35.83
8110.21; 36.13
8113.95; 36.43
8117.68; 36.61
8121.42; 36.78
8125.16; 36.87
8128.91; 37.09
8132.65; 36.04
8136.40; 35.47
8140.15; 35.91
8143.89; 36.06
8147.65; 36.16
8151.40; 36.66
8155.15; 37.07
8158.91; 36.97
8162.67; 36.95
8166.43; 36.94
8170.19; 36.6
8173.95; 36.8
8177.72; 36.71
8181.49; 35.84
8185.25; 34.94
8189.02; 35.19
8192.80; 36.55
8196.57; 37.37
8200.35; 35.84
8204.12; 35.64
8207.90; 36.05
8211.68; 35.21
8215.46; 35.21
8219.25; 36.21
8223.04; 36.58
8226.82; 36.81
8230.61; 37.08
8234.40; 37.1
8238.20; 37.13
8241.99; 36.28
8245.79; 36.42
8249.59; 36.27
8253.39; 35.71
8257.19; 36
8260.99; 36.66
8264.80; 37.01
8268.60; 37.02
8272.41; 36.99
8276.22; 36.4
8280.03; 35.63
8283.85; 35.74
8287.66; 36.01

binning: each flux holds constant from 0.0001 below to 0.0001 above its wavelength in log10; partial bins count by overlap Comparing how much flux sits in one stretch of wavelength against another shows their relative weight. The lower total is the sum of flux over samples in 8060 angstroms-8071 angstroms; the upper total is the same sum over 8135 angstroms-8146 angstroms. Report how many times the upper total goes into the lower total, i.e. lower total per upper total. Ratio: 1.01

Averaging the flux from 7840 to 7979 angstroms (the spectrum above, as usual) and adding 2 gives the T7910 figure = 37.39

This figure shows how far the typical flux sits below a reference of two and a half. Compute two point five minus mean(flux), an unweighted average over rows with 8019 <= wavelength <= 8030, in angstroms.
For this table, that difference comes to -33.1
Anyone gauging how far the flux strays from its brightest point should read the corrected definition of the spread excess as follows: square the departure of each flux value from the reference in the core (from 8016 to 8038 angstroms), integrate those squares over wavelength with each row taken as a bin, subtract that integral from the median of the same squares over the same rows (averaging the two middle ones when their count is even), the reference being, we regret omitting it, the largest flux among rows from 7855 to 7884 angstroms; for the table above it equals -16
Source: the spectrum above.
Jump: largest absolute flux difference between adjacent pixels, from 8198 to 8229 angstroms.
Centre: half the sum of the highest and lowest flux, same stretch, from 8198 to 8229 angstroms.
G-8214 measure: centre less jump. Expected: 35.0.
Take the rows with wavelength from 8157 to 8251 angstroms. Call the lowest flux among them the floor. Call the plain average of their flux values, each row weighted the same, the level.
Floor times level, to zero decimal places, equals 1270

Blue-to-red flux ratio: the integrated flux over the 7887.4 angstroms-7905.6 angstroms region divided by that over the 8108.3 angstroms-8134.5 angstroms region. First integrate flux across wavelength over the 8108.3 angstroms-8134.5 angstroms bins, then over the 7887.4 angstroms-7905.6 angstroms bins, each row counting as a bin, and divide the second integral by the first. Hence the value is 0.66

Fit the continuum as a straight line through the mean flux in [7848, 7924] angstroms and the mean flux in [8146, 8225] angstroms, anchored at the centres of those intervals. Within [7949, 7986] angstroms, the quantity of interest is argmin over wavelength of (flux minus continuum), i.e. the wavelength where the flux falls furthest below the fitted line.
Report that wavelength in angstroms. 7954.85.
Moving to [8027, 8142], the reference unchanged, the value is 8095.29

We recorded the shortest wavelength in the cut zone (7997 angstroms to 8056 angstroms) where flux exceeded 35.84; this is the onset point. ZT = 8009.99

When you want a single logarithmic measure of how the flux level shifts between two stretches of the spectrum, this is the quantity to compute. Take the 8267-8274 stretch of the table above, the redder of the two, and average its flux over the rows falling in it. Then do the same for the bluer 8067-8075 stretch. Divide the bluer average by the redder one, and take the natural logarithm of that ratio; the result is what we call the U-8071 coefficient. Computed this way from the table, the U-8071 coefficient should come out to -0.03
